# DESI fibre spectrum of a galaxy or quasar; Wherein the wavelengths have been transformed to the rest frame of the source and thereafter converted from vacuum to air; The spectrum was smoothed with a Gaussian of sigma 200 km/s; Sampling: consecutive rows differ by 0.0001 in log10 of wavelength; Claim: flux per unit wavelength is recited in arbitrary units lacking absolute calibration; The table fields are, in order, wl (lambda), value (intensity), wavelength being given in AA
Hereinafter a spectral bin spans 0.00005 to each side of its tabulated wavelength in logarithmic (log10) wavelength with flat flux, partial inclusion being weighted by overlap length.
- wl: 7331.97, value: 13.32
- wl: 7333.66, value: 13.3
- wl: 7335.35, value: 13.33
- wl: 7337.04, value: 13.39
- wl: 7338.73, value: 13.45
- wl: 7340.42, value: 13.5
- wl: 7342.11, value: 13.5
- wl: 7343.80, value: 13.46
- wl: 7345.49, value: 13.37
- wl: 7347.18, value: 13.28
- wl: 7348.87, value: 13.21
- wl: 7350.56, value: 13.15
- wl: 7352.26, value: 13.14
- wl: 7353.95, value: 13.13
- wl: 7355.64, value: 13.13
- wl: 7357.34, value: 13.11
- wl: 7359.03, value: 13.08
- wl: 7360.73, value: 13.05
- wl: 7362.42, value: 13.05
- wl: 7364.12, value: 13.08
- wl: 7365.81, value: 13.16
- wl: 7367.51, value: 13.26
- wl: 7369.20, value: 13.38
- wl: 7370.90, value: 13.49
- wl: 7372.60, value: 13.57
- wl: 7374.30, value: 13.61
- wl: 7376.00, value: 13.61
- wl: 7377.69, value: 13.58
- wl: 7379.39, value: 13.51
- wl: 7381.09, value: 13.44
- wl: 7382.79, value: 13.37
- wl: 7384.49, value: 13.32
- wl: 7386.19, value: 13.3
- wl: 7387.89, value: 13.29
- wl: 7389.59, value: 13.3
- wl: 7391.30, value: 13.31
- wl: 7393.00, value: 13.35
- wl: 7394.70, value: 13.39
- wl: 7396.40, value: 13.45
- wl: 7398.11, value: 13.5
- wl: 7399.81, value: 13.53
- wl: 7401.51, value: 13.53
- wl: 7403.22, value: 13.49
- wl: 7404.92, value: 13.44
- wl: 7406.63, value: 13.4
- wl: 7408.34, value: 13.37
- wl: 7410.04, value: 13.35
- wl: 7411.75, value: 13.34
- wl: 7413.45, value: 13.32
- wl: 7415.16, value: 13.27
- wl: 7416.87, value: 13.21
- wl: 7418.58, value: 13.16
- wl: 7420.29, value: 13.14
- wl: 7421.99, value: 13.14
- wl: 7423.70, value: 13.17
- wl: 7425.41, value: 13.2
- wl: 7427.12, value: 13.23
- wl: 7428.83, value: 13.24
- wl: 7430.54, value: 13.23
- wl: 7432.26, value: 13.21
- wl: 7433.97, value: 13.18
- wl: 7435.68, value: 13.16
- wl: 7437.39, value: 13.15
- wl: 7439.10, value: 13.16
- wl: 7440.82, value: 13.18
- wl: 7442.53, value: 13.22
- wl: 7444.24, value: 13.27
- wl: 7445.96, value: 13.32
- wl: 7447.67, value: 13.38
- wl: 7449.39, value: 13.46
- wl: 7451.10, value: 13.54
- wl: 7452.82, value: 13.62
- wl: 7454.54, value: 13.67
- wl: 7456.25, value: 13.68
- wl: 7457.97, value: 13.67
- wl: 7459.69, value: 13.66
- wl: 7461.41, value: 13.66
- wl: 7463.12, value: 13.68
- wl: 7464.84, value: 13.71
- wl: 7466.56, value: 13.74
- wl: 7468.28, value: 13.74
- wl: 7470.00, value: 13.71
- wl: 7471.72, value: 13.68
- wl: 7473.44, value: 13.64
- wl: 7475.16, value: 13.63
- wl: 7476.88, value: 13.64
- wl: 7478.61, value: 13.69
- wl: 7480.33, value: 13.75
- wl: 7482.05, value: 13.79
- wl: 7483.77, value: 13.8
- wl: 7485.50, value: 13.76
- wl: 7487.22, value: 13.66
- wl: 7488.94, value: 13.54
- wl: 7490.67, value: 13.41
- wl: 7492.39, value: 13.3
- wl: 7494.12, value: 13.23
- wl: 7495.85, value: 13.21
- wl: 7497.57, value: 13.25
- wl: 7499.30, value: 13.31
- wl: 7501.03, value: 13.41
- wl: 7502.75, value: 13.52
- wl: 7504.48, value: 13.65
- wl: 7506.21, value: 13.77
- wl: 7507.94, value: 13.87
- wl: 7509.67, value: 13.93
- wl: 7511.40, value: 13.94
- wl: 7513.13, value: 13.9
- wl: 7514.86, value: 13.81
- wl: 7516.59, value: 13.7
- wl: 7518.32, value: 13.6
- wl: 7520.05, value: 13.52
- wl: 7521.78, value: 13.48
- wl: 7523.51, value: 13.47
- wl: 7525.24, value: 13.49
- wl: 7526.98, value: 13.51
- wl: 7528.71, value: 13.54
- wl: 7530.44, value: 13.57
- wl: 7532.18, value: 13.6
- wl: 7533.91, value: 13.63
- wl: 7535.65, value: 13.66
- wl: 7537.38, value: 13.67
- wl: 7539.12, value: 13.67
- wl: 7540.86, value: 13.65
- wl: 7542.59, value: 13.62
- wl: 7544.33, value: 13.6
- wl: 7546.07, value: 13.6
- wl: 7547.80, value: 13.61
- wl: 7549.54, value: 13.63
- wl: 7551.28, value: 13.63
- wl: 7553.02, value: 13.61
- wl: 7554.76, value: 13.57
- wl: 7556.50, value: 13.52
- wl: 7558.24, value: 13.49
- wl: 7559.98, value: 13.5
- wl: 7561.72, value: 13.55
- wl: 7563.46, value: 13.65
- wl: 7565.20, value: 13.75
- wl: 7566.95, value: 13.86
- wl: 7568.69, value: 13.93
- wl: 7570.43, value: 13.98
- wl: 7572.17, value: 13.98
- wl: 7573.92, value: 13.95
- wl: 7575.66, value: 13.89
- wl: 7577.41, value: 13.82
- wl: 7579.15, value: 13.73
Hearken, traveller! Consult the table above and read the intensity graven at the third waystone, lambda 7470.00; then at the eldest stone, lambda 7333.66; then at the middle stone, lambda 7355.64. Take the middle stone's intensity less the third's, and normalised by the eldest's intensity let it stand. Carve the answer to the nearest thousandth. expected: -0.044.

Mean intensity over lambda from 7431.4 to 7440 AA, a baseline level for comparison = 13.2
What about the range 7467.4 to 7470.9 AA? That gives 13.7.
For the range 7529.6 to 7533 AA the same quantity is 13.6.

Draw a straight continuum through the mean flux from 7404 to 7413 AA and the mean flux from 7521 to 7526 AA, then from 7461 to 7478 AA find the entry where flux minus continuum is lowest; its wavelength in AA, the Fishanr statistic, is 7475.16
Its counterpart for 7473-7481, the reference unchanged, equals 7475.16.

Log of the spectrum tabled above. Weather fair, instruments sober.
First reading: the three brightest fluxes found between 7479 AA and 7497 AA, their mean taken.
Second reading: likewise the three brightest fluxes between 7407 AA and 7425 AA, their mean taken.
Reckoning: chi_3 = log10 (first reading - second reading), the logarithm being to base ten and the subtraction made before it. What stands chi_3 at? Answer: -0.367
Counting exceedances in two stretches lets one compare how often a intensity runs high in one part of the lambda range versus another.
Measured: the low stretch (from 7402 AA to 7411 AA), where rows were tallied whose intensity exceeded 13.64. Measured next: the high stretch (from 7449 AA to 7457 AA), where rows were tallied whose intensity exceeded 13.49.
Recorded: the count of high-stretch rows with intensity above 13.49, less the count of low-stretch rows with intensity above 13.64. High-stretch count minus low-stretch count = 4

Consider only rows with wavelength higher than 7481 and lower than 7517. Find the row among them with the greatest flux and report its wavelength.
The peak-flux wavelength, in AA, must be 7511.40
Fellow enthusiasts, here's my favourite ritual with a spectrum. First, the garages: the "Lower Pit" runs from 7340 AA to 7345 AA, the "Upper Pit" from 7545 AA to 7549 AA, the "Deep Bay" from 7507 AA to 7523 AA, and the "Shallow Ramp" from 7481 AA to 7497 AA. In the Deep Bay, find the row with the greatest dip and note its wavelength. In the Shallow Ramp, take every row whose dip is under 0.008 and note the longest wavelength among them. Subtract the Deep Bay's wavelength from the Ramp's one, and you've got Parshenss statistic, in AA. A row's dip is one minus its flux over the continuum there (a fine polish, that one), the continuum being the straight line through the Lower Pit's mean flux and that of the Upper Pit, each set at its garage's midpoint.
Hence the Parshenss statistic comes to -32.8 AA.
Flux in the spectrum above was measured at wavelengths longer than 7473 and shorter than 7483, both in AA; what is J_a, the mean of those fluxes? 13.7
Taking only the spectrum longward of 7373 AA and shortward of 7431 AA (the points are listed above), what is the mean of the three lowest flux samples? 13.1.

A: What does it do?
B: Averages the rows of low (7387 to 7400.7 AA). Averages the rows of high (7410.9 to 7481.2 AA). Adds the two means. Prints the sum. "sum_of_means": 26.8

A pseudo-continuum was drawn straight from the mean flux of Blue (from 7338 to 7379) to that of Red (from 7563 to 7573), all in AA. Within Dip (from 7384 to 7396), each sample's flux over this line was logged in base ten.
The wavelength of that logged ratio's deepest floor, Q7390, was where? 7387.89 AA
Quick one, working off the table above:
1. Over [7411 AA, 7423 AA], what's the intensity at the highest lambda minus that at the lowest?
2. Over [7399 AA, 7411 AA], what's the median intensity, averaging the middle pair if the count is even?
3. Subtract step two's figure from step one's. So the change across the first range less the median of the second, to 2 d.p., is -13.64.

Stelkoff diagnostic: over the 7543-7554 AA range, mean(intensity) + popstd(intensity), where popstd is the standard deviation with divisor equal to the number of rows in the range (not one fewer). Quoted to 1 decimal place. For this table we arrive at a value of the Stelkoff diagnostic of 13.6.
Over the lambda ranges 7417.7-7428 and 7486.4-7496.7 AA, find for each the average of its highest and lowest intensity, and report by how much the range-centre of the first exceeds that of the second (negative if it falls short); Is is -0.25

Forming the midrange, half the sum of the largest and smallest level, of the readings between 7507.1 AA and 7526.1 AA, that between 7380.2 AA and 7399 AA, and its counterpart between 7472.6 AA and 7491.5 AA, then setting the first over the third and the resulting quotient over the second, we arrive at 0.0752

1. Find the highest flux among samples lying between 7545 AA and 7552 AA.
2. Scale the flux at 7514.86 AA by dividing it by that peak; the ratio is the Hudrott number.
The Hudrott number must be 1.01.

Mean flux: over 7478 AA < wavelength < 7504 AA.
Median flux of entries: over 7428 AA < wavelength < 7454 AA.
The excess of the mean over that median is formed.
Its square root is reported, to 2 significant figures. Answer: 0.53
